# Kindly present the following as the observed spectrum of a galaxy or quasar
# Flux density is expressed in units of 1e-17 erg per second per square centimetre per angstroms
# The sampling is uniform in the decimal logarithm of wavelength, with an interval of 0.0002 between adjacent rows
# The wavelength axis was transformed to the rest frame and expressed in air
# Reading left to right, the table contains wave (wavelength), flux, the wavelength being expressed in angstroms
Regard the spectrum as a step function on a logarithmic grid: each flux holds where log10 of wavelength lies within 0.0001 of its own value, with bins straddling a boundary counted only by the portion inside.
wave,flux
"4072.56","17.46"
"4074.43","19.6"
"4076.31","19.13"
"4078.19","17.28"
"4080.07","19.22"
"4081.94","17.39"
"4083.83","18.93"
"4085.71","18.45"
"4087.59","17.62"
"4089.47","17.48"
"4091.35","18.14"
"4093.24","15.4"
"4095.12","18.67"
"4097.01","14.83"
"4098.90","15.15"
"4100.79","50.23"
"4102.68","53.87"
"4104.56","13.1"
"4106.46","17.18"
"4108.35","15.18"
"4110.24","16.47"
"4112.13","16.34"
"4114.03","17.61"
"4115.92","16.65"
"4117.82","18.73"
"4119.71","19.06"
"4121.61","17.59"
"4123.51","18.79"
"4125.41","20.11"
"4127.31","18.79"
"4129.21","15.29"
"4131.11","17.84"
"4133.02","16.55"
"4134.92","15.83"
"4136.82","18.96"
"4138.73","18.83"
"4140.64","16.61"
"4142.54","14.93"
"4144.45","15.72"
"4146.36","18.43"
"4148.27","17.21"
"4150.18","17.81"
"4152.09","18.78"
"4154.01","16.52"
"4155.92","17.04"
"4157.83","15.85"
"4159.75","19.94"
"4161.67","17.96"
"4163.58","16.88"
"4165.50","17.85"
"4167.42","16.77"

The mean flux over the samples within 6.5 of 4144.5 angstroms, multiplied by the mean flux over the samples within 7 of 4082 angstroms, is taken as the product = 312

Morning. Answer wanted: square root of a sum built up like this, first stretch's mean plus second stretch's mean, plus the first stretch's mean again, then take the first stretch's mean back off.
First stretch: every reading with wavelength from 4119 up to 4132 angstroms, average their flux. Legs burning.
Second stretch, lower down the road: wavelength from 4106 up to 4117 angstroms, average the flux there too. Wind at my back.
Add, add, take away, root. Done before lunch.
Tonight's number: 5.90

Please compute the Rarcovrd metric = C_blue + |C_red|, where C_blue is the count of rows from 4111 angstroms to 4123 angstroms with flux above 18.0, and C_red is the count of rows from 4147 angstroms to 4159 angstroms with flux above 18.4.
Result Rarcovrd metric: 3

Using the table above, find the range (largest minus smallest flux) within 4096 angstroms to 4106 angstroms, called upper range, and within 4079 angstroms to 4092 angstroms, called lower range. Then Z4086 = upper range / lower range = 22.3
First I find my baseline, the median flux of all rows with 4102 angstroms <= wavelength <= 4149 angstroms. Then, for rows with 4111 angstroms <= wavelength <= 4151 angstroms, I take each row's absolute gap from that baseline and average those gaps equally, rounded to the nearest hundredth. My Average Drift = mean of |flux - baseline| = 1.23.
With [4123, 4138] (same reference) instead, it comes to 1.55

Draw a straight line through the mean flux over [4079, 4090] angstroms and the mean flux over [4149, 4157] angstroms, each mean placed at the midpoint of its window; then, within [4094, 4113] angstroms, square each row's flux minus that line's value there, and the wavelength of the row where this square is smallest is 4095.12 angstroms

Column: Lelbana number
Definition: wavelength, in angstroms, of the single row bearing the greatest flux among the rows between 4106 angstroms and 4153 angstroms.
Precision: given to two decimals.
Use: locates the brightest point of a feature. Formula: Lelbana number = 4125.41 angstroms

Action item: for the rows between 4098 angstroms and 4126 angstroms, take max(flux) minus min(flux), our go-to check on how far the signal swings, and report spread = 40.8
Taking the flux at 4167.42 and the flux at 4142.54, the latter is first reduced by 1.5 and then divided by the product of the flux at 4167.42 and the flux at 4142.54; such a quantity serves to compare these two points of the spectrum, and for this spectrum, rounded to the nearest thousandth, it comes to 0.054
